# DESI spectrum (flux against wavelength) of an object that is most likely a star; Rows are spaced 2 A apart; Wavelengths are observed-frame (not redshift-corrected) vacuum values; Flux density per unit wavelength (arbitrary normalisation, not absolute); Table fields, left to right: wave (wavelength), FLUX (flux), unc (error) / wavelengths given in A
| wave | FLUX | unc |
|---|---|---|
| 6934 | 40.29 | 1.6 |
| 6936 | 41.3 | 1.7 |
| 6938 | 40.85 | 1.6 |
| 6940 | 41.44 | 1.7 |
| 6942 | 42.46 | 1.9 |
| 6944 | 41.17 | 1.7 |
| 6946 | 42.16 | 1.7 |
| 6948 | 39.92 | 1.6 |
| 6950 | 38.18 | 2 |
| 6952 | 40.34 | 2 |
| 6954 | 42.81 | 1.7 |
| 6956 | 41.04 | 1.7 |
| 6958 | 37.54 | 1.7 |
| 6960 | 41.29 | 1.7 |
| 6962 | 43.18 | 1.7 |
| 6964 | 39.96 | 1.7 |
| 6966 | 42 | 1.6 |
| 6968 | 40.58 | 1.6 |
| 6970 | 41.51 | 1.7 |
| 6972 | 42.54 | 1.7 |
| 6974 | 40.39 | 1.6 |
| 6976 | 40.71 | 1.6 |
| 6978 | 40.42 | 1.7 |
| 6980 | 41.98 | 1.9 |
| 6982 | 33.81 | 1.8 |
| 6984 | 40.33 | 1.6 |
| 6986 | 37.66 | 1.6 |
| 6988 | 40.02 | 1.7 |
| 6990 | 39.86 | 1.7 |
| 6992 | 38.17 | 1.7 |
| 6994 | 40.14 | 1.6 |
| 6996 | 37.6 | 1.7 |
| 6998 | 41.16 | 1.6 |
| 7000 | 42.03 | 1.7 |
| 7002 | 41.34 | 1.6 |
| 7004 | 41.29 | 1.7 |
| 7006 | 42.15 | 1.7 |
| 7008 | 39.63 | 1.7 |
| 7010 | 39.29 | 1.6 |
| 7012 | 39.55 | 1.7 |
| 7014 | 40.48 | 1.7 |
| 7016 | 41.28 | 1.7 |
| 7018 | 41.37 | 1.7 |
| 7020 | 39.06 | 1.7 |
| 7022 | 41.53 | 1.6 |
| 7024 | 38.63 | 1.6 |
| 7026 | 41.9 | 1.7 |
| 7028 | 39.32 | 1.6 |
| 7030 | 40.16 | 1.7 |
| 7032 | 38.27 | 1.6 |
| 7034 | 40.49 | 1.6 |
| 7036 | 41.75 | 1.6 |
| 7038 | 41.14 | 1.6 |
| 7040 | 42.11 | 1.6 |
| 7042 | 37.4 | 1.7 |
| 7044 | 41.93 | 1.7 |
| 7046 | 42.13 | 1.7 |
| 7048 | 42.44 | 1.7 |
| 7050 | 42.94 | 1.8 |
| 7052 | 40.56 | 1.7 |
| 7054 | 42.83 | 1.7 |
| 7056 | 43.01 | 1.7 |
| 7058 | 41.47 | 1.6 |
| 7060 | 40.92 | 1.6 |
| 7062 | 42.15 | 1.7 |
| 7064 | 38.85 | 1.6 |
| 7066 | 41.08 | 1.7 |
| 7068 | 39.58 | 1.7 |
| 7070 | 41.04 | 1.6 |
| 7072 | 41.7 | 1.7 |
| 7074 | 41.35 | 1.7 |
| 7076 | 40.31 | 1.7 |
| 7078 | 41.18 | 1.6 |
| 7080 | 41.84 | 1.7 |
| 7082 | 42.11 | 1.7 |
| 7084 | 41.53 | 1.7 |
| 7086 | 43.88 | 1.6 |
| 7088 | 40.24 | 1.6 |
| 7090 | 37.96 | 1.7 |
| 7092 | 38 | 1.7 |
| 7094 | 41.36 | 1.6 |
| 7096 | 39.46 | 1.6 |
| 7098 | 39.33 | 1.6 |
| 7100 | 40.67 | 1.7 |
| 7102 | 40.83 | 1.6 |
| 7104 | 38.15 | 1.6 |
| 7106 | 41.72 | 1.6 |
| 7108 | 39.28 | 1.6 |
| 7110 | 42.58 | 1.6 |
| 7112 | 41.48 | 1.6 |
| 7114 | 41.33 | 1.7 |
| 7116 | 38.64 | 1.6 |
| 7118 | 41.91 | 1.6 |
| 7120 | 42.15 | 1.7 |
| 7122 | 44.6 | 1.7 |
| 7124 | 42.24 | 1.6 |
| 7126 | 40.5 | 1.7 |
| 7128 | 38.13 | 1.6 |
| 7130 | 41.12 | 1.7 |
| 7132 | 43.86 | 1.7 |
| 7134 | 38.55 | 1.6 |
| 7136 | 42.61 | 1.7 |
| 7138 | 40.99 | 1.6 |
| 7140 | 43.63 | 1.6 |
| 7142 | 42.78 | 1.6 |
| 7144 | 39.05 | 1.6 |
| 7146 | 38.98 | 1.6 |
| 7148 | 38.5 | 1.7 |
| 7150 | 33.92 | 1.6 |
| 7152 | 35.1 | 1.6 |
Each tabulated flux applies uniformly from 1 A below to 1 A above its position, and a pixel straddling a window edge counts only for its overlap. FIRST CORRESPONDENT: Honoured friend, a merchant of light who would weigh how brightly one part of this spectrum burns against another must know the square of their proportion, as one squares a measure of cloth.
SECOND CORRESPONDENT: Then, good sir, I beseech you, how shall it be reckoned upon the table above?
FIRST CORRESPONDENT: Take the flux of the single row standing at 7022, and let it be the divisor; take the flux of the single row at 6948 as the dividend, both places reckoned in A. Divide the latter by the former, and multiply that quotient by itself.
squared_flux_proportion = 0.92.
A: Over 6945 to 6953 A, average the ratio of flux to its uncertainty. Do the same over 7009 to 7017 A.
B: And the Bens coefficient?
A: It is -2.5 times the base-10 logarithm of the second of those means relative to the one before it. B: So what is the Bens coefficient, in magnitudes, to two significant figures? -0.081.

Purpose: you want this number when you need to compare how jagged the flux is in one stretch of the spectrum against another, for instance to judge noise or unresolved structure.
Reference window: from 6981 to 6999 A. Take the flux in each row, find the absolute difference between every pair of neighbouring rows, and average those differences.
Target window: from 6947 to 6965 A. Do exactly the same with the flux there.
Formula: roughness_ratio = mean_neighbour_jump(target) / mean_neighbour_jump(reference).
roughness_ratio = 1.0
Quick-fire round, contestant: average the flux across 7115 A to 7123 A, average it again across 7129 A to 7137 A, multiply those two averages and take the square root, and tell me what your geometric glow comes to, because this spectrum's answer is 41.7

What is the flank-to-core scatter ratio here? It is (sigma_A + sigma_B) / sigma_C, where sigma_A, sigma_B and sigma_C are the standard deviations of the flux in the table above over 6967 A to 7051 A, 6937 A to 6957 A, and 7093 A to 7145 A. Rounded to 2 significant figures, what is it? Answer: 1.7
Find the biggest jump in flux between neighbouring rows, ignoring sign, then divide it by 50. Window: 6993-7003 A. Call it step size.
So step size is 0.071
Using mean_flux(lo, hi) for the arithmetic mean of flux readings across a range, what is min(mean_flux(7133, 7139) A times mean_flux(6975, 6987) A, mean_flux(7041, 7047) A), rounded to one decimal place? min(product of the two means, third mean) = 40.5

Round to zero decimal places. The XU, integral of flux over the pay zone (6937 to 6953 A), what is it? 653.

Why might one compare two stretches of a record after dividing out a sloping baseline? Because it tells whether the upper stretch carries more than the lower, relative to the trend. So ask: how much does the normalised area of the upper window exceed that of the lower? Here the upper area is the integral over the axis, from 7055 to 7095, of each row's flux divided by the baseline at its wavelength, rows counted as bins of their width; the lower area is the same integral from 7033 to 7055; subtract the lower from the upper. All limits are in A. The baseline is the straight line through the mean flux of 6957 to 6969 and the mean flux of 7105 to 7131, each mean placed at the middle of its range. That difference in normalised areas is 18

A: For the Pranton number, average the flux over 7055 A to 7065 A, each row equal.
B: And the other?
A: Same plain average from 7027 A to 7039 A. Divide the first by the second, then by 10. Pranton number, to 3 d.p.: 0.103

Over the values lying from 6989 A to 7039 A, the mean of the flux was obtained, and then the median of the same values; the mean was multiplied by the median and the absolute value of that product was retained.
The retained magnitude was 1631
